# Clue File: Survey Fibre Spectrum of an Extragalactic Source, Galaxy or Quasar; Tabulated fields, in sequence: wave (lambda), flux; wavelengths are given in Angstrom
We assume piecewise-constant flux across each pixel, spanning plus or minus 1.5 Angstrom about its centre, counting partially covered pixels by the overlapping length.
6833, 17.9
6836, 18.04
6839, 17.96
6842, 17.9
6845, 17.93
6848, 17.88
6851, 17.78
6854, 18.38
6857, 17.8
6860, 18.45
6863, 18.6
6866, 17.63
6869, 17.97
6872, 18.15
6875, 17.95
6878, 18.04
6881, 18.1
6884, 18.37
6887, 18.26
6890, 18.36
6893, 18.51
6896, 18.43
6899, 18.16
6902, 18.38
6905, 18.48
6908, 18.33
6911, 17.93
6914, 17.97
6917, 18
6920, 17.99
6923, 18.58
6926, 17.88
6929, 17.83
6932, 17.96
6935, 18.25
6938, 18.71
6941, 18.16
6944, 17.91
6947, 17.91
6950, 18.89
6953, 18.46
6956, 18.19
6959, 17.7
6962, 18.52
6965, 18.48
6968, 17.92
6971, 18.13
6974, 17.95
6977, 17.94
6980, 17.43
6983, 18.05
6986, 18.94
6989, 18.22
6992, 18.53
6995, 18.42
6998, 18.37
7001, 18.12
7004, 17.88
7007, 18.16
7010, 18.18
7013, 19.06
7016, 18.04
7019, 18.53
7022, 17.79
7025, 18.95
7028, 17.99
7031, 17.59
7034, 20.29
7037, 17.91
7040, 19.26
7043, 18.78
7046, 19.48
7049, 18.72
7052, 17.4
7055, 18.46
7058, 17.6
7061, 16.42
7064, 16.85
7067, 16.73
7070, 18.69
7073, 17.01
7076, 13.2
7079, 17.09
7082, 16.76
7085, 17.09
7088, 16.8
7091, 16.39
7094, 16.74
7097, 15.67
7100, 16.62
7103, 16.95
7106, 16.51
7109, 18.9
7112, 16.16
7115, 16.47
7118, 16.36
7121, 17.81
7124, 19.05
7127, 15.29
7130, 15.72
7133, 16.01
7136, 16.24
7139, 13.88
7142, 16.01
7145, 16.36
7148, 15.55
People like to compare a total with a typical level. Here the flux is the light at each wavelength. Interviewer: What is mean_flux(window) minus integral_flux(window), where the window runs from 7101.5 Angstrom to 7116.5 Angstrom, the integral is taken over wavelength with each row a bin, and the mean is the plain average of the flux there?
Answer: -238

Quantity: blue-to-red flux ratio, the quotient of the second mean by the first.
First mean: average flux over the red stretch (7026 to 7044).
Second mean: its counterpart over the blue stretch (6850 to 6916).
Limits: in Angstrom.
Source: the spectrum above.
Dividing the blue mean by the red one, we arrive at 0.98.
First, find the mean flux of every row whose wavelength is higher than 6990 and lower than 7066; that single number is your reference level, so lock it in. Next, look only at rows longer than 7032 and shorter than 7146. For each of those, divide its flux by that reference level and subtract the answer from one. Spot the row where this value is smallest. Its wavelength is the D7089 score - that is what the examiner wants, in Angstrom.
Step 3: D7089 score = 7034 Angstrom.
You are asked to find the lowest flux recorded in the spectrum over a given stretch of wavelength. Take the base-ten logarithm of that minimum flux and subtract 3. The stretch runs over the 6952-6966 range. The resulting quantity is -1.75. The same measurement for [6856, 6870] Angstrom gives -1.75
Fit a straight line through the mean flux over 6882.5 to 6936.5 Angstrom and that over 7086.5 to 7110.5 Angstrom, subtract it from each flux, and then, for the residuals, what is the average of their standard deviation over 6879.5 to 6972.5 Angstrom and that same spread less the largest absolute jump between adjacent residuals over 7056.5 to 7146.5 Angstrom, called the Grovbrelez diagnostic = -1.6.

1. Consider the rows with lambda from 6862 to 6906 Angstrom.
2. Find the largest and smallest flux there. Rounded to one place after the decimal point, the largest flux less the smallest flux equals 1.0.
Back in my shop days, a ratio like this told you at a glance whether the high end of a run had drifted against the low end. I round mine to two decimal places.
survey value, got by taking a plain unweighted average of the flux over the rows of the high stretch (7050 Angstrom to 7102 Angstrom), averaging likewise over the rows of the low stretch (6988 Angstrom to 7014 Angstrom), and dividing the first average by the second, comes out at 0.92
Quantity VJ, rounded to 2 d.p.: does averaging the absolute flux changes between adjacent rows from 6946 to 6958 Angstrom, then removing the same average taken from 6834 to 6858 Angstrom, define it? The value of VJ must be 0.35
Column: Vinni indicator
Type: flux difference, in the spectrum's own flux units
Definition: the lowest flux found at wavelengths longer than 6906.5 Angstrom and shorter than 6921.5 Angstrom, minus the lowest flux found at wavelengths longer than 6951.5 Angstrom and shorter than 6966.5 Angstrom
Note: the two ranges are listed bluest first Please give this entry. 0.2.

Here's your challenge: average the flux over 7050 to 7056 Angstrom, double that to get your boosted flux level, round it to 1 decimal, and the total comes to 35.9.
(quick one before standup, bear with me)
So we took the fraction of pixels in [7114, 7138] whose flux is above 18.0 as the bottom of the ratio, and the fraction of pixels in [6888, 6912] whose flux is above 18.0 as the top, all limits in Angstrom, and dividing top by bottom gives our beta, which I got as 7.0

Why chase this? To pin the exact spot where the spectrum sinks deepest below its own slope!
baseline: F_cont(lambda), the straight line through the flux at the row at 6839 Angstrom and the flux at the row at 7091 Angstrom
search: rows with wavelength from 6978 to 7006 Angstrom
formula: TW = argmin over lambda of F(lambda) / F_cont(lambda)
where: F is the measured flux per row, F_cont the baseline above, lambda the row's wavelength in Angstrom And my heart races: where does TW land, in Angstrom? 6980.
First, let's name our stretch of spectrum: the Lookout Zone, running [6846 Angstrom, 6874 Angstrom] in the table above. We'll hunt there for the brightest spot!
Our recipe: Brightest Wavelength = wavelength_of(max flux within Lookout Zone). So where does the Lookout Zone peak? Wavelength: 6863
